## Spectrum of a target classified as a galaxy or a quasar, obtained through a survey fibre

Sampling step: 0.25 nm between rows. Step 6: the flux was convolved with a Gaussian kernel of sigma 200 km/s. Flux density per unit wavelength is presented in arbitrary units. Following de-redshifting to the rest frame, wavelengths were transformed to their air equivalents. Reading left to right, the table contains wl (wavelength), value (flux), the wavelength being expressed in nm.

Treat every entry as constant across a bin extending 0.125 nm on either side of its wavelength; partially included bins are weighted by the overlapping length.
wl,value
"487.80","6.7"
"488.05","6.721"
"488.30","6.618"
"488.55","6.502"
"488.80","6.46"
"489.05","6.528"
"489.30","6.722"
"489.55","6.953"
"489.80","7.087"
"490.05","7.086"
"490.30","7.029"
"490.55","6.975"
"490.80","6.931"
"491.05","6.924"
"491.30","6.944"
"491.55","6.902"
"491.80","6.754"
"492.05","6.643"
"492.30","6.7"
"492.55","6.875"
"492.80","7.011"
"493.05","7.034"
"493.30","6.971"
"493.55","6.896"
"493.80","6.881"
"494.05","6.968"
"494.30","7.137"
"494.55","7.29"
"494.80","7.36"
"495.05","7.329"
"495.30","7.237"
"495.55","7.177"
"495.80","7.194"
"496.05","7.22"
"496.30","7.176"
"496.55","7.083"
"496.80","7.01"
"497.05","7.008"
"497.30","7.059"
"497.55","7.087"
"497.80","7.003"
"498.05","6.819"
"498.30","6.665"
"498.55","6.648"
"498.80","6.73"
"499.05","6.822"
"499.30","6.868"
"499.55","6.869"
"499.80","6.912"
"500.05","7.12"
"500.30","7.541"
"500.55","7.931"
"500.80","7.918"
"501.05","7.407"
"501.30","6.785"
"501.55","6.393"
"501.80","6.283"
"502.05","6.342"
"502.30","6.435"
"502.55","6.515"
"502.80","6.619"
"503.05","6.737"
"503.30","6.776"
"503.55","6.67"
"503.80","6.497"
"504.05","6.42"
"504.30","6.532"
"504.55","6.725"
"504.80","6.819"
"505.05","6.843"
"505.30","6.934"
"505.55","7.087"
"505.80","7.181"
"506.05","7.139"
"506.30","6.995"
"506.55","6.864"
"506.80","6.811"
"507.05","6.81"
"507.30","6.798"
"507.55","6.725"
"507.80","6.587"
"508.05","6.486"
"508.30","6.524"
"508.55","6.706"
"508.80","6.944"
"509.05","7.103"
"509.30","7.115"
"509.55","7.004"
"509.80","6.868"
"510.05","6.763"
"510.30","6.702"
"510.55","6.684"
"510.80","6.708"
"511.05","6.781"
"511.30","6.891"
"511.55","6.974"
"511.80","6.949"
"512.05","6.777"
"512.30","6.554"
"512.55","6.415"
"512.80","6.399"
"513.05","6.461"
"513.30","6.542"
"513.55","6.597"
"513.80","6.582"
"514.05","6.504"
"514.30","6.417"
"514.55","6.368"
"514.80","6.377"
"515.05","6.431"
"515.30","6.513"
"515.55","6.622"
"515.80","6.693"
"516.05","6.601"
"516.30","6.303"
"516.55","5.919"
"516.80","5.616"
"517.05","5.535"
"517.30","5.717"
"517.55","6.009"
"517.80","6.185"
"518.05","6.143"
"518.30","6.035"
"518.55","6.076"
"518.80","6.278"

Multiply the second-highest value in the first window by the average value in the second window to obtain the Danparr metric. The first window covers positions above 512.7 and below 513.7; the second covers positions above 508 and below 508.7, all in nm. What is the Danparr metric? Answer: 43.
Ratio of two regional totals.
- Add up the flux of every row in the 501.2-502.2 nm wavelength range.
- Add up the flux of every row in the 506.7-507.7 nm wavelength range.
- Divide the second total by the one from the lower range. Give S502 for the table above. 1.05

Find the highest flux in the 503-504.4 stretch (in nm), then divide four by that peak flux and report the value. 0.590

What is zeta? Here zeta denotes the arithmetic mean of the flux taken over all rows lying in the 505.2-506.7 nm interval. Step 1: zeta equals 7.03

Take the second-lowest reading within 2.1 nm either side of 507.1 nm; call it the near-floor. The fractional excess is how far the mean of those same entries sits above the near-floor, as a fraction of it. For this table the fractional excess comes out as 0.051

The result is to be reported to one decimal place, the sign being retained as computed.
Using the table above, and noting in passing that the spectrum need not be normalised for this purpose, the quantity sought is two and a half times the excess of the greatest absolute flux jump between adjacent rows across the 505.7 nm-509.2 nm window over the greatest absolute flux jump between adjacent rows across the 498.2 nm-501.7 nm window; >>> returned -1.0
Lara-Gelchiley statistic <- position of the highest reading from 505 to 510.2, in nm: 505.80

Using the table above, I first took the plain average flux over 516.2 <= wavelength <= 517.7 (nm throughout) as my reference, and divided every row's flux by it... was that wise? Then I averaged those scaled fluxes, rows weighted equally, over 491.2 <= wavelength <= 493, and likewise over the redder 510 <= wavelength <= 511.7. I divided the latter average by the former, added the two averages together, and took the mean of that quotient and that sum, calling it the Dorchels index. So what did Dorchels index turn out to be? 1.66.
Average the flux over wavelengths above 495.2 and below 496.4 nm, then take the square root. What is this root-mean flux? 2.68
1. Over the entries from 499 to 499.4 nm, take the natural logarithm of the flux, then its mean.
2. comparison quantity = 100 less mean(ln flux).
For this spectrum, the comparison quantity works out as 98.1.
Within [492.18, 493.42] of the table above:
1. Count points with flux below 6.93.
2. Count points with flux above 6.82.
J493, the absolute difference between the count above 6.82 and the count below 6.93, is 2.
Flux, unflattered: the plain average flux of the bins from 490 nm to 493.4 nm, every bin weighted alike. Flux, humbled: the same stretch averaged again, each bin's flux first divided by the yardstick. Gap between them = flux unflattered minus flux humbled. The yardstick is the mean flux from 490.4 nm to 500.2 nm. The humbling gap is 5.92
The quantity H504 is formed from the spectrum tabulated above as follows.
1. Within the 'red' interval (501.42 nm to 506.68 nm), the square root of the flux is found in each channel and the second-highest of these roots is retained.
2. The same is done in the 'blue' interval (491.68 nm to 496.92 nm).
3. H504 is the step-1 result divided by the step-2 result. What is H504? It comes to 0.987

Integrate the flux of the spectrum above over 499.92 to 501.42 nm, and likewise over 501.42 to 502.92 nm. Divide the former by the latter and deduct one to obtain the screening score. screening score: 0.16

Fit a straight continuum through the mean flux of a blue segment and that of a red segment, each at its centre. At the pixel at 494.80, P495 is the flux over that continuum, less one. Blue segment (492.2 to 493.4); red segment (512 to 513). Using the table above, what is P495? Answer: 0.070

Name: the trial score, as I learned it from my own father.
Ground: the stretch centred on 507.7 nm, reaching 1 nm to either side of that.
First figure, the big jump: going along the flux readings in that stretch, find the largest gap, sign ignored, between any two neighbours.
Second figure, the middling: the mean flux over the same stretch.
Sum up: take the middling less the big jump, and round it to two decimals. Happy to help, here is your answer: 6.50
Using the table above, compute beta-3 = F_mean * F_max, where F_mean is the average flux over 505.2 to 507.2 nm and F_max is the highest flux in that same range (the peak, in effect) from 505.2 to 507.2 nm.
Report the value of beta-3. 50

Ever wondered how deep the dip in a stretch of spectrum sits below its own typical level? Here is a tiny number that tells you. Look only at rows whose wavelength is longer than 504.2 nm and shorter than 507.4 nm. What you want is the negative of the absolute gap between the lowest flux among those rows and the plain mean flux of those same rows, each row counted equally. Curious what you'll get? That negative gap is -0.36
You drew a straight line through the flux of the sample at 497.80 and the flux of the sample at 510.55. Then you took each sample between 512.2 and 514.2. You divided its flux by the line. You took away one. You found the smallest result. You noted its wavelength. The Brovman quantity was 512.80 nm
